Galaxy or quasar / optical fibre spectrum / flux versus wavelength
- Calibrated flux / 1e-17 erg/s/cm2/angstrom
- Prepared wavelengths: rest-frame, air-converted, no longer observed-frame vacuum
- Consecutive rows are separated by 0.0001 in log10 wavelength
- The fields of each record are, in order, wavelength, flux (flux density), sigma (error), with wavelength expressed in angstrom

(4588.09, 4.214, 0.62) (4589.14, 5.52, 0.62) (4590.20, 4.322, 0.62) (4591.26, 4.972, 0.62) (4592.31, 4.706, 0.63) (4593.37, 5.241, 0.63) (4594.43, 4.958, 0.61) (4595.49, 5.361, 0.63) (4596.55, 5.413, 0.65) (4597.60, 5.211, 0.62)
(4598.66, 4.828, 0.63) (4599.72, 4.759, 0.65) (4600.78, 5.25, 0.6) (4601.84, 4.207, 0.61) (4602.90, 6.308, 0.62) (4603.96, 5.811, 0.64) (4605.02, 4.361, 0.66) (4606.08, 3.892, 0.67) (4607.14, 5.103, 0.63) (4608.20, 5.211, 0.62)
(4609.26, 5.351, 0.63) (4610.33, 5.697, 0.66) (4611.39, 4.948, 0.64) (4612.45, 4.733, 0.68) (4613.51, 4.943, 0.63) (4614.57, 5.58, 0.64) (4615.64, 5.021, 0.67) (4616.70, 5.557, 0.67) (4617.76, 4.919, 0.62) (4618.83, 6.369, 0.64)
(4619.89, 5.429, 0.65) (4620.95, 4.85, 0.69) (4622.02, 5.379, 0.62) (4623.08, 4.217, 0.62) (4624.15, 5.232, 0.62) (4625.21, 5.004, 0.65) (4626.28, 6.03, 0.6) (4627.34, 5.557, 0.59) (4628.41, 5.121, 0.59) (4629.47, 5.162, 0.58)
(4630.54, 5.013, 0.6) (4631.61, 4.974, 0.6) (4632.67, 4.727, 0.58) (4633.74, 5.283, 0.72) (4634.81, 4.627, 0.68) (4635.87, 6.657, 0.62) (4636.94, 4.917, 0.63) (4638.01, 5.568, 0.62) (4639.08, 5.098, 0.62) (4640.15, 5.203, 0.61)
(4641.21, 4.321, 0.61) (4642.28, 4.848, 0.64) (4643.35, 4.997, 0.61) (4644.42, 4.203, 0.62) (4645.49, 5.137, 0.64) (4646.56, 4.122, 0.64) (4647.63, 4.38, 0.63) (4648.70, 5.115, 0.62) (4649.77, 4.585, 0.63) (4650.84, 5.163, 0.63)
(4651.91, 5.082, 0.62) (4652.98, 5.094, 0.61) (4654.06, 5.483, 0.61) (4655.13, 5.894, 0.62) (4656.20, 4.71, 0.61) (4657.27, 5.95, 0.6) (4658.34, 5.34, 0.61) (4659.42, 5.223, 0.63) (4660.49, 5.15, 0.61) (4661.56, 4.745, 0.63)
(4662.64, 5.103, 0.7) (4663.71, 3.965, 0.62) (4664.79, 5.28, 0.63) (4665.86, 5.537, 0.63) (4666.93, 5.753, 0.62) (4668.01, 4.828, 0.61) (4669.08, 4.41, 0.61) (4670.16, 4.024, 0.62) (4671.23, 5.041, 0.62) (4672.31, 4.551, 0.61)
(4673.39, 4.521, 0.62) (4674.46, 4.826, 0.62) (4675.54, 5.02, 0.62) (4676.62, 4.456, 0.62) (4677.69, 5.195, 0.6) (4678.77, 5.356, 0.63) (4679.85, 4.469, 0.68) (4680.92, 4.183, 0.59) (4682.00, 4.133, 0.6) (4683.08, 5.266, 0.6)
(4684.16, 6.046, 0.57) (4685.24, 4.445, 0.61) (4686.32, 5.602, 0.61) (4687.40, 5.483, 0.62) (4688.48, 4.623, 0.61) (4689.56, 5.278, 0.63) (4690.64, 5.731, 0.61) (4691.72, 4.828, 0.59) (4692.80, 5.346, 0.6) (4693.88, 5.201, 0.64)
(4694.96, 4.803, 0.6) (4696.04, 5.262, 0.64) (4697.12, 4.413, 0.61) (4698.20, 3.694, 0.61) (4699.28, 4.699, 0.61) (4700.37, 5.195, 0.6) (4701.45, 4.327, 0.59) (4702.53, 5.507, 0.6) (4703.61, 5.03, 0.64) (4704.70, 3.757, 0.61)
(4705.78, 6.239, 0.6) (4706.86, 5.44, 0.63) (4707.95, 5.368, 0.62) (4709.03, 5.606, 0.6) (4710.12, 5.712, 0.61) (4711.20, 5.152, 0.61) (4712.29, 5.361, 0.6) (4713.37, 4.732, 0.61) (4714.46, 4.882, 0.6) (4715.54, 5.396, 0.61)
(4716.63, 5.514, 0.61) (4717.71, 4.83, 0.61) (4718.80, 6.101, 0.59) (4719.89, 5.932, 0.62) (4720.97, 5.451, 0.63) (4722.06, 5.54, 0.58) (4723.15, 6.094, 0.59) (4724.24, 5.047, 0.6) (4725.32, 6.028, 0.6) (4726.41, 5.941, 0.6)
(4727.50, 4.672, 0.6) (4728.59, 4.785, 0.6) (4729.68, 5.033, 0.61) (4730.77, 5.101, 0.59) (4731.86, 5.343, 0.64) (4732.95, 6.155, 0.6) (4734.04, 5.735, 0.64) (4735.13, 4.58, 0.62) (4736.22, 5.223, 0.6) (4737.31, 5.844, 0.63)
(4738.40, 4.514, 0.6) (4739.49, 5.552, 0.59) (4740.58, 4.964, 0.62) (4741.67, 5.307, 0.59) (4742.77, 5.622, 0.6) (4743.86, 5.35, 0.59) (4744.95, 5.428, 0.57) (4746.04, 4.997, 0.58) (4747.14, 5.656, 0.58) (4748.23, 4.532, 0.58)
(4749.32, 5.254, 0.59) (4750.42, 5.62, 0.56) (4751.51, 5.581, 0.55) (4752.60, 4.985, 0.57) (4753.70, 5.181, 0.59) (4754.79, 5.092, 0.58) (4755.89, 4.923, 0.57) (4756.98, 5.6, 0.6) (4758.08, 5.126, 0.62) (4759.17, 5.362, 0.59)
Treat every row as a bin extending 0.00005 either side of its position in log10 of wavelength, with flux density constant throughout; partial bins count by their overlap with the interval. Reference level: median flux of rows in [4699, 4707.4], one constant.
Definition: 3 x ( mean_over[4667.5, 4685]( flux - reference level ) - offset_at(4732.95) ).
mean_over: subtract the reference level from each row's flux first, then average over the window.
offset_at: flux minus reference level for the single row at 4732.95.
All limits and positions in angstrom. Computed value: -4.2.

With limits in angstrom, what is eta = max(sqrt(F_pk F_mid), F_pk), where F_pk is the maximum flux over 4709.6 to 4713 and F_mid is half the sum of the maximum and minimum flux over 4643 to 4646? 5.71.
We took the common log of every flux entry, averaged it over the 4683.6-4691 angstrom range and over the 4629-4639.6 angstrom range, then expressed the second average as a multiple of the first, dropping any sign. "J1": 0.99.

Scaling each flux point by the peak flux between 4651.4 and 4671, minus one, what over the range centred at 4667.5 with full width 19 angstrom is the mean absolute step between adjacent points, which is 0.081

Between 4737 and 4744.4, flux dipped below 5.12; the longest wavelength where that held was 4740.58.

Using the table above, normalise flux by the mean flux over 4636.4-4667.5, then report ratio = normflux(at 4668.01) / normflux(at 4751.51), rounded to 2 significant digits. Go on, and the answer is 0.87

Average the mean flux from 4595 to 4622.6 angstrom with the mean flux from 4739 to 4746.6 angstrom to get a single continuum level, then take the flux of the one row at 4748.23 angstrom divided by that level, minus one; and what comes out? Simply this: -0.14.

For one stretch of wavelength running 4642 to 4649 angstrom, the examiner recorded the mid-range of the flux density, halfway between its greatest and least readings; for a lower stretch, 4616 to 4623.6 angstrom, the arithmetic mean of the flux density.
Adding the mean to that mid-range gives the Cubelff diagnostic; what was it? 9.88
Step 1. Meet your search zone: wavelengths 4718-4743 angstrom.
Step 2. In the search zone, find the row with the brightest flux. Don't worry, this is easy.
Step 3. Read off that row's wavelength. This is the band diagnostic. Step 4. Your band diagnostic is 4732.95 angstrom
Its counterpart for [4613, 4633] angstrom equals 4618.83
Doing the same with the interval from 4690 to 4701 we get 4690.64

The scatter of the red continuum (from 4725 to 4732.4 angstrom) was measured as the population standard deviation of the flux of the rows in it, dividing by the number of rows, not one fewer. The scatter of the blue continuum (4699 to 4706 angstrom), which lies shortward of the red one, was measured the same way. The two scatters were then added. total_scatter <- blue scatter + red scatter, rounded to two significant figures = 1.2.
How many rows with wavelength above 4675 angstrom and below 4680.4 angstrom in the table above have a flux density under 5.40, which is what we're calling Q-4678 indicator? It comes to 5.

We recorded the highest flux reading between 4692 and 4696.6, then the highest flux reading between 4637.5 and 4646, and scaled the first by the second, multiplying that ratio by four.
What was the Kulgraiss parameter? 3.8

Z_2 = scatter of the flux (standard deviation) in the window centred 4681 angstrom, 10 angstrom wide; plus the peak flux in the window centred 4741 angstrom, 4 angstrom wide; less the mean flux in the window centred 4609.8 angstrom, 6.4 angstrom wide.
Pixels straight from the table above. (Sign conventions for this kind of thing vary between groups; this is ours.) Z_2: 1.1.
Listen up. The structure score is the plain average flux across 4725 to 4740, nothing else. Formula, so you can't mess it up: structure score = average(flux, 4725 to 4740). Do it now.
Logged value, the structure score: 5.3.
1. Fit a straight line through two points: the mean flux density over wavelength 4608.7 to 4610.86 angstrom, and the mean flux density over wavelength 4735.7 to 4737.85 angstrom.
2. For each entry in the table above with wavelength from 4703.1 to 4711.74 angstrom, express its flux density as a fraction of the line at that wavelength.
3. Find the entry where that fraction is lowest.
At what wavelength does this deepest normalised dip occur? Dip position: 4704.70 angstrom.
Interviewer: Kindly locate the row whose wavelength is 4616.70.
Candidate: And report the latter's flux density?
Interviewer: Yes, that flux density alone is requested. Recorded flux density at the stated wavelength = 5.557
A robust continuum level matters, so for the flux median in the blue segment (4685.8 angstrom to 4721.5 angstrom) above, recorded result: 5.28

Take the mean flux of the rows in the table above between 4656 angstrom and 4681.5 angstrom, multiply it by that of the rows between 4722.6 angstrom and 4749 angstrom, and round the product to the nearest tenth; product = 26.0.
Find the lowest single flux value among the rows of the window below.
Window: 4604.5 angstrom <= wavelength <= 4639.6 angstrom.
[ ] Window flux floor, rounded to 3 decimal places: 3.892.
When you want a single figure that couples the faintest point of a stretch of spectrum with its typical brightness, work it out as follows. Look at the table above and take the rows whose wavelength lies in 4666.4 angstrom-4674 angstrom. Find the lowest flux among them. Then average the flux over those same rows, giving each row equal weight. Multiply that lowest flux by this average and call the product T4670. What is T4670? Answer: 19.0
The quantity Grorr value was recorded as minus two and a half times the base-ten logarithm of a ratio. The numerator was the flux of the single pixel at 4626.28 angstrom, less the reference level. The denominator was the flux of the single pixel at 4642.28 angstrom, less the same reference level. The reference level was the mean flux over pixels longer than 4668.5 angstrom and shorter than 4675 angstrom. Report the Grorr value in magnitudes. -1.8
